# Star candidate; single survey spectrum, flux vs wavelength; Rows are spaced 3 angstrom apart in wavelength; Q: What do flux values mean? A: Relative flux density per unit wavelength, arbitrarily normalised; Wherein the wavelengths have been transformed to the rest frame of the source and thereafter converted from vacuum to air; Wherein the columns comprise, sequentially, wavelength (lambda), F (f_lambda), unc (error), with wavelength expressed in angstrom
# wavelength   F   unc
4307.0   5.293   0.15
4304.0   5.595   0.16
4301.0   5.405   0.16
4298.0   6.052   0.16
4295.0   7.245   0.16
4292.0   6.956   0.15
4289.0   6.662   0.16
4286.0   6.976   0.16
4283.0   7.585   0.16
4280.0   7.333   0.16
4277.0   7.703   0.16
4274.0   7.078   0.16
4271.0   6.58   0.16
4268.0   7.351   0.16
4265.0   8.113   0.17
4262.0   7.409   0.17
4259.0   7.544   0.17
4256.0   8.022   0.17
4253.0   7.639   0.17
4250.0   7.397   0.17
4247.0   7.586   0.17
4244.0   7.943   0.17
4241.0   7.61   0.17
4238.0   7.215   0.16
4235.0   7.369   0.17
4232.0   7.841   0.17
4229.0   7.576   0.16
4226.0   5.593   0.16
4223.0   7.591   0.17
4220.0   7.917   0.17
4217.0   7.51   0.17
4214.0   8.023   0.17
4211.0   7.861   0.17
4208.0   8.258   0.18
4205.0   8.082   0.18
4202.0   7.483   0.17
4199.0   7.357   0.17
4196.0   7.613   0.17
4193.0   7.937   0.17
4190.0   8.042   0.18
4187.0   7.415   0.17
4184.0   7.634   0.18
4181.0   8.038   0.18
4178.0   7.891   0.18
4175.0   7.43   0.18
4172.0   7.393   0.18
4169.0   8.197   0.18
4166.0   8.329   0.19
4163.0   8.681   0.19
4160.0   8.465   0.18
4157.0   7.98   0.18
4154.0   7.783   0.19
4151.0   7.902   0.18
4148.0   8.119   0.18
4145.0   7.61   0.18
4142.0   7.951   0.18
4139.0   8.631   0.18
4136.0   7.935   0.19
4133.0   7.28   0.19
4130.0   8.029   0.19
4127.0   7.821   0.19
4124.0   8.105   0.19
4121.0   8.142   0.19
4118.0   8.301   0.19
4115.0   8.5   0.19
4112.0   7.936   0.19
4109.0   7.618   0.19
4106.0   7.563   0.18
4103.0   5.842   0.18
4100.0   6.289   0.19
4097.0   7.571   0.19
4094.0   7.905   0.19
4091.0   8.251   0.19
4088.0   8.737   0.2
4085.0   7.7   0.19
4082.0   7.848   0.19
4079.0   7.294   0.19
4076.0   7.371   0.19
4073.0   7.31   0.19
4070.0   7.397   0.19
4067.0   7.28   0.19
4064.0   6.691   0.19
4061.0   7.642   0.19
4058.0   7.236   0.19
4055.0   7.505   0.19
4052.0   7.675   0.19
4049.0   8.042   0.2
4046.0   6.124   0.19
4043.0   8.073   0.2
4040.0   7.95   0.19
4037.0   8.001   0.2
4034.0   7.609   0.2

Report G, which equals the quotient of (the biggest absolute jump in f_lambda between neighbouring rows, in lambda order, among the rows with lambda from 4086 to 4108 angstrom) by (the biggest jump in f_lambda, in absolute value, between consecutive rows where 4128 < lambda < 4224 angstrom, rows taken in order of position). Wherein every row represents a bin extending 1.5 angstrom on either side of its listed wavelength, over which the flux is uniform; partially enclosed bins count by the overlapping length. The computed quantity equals 2.1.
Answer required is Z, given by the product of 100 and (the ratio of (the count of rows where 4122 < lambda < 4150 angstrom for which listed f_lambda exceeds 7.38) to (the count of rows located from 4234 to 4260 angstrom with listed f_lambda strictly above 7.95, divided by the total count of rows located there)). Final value 7200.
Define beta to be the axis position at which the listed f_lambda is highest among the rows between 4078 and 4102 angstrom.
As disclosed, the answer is 4088.0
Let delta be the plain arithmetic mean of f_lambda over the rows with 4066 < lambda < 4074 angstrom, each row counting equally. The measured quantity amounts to 7.33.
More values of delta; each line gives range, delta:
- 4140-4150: 7.89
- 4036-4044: 8.01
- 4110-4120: 8.25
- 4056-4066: 7.19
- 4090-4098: 7.91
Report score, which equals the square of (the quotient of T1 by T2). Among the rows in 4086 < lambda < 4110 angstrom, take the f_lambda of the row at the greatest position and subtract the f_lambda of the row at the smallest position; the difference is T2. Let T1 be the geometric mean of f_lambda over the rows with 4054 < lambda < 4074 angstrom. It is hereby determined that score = 42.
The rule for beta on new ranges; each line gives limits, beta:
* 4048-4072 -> 4049.0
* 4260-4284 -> 4265.0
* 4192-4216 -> 4208.0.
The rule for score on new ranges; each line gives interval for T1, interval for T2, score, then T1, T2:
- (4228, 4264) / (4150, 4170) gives 662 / 7.59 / 0.3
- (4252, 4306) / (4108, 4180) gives 663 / 7.03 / 0.3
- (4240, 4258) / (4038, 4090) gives 96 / 7.70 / 0.8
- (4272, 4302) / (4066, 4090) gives 22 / 6.86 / 1.5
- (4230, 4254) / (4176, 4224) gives 637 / 7.57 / -0.3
